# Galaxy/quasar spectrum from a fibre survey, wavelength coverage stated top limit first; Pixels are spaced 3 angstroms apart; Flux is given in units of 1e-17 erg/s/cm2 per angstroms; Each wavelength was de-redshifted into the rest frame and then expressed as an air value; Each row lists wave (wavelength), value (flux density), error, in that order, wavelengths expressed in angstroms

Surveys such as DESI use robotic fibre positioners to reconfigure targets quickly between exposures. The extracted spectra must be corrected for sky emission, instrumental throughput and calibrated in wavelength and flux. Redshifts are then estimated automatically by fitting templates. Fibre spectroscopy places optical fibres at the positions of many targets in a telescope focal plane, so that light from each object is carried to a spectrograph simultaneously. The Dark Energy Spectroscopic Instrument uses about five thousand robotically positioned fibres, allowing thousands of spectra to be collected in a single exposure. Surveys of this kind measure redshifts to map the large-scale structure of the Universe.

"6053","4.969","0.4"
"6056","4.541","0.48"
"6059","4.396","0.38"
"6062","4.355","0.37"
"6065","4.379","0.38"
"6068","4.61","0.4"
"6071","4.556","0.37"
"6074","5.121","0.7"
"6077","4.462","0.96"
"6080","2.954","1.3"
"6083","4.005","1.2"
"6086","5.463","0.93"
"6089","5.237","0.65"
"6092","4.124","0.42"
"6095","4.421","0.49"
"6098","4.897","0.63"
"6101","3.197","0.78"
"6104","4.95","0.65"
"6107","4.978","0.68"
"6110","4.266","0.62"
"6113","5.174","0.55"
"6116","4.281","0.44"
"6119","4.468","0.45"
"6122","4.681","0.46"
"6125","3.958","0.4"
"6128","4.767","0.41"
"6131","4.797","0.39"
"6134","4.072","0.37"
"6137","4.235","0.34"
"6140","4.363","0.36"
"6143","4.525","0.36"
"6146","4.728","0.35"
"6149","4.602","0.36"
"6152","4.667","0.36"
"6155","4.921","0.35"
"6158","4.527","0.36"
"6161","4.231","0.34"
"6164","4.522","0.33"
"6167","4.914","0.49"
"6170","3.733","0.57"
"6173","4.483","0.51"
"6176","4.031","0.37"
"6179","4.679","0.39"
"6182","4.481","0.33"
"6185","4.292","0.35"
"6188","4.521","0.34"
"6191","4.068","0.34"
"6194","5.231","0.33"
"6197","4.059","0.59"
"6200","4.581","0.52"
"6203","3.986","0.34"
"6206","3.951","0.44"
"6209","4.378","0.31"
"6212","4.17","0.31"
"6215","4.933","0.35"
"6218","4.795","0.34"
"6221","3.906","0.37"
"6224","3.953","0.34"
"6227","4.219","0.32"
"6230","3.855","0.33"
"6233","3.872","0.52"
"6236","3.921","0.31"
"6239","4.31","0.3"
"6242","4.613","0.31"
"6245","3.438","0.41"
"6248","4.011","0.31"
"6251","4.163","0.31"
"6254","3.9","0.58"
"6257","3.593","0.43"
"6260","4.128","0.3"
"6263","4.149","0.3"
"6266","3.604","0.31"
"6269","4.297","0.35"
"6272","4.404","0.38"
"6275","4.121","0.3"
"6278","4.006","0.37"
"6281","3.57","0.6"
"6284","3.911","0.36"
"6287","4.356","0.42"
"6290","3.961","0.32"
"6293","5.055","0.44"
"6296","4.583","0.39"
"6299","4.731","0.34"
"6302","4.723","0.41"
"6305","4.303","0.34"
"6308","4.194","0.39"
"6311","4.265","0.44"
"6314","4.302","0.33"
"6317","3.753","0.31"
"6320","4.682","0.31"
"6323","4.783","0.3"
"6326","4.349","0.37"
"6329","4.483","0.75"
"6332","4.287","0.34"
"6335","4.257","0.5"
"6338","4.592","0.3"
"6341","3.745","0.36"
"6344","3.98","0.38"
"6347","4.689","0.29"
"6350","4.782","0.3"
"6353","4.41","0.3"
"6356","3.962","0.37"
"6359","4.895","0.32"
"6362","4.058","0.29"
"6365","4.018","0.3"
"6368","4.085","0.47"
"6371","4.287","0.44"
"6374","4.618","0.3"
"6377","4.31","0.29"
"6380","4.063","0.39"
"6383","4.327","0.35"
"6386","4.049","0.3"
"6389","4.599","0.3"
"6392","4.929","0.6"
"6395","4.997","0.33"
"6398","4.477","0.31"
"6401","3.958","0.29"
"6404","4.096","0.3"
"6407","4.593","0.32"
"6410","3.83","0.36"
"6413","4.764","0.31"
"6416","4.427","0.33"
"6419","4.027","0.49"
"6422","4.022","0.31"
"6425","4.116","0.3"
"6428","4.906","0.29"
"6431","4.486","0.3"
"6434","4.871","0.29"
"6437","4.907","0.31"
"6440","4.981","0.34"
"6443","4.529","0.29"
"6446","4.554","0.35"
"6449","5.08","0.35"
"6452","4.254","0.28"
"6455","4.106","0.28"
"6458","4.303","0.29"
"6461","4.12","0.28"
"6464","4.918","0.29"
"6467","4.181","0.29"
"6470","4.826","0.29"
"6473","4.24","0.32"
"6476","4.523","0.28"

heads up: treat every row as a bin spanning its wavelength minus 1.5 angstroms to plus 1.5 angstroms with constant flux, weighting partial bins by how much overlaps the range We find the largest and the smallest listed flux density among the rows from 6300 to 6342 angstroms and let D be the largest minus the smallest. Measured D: 1.0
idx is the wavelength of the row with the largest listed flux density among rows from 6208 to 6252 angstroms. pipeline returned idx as 6215 angstroms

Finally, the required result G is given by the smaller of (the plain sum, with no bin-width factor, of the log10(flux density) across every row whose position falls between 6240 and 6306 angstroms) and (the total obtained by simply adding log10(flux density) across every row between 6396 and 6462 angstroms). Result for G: 13.6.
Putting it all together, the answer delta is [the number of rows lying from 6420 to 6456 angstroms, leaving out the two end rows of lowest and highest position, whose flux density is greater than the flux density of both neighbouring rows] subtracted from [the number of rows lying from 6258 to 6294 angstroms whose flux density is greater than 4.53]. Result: -2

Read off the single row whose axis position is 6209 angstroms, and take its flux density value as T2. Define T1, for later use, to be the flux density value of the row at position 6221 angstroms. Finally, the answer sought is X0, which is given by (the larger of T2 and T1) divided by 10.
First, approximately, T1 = 3.906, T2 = 4.378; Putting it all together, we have 0.438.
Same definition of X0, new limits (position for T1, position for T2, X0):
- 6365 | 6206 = 0.402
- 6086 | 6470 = 0.546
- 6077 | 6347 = 0.469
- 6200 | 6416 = 0.458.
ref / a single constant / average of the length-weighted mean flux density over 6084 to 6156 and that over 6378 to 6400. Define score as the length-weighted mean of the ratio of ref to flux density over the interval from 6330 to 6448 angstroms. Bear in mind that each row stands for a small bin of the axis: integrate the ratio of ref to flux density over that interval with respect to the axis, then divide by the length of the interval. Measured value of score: 1.03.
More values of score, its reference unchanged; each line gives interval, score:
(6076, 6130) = 1.04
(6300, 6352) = 1.04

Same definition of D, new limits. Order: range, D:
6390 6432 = 1.2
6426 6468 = 1.0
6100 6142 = 2.0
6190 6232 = 1.4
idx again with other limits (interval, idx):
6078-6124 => 6086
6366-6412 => 6395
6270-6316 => 6293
